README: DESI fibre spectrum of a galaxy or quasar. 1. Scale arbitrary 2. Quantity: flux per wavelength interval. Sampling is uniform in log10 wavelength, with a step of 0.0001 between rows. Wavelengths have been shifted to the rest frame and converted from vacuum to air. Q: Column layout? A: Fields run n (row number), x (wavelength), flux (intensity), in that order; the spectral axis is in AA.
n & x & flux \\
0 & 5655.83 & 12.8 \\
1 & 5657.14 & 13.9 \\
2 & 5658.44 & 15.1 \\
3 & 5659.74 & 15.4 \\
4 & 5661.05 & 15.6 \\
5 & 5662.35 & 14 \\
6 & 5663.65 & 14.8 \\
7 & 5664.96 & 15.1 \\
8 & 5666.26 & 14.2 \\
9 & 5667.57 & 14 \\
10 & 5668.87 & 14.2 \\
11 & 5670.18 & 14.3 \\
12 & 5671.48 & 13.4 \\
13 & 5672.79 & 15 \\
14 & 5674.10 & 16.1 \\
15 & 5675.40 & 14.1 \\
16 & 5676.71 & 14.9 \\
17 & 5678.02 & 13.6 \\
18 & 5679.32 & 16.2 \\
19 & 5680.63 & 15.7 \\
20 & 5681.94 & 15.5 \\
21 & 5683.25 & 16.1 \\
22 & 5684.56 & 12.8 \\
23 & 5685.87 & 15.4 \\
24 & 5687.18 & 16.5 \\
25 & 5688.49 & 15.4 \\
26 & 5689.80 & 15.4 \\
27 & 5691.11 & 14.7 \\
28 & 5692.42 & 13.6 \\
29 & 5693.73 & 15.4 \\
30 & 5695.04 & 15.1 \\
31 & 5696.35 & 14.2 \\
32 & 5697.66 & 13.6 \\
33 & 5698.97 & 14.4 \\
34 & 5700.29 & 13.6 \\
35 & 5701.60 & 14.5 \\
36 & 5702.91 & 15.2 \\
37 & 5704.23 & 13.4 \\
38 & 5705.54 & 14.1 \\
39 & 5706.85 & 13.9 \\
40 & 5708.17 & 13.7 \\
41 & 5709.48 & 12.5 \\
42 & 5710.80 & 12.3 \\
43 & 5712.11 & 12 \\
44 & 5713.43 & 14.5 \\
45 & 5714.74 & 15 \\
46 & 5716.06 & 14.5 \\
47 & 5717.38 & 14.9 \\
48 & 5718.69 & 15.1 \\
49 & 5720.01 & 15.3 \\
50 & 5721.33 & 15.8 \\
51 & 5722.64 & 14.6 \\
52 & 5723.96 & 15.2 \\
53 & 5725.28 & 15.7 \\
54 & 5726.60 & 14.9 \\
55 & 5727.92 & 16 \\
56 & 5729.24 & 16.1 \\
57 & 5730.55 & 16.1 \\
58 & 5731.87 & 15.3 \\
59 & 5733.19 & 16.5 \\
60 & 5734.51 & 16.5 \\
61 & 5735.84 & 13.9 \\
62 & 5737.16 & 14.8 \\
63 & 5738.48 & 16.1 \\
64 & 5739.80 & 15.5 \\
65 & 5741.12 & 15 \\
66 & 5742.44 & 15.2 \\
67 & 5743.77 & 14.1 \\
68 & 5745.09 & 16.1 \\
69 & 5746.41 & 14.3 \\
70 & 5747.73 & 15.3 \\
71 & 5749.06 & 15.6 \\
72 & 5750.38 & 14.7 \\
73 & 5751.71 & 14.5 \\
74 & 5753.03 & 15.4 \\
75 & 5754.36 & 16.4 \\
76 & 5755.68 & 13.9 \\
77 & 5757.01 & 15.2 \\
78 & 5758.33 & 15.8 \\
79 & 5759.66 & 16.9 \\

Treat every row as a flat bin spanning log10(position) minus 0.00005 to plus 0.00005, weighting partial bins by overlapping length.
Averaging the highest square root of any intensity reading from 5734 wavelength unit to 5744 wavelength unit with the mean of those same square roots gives 3.98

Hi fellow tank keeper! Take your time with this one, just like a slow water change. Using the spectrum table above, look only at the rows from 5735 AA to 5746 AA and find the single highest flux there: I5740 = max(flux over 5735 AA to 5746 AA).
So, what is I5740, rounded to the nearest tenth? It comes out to 16.1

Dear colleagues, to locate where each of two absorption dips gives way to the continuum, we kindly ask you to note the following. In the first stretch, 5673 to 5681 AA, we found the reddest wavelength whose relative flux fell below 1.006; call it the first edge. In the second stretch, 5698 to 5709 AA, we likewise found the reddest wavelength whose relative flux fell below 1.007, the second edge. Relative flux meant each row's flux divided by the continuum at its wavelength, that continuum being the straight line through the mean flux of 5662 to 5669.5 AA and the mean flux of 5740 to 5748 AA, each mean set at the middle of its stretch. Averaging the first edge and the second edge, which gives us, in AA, 5693.1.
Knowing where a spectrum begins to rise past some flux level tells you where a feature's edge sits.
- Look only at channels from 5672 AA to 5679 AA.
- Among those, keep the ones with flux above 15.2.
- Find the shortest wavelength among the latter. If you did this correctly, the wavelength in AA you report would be 5674.10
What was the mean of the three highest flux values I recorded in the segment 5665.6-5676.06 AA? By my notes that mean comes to 15.1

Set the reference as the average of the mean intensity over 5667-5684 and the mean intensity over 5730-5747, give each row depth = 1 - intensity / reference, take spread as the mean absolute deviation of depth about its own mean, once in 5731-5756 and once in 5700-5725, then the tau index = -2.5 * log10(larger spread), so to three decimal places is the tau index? 3.103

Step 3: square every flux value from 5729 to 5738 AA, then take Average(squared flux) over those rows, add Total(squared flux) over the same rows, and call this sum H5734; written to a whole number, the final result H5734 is 1953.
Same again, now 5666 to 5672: 1180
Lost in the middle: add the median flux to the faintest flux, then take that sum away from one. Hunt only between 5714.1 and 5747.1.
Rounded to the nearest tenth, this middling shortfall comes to -28.1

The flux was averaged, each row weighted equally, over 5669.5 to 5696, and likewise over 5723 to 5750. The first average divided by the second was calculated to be 0.97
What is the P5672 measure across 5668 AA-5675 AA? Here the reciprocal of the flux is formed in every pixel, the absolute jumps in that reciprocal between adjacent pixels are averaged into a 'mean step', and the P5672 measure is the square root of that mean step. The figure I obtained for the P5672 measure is 0.067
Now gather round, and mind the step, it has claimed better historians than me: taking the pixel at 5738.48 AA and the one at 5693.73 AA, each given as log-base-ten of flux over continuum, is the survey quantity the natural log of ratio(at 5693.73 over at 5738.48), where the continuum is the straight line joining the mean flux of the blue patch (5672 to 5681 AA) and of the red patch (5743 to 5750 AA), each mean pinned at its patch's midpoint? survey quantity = -1.1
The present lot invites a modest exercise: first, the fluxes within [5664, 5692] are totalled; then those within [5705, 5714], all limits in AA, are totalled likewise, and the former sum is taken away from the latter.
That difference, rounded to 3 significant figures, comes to -220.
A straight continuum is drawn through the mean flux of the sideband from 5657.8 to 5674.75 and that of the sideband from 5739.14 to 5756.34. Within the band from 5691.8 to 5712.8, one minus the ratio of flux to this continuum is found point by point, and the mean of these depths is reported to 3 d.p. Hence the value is 0.069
